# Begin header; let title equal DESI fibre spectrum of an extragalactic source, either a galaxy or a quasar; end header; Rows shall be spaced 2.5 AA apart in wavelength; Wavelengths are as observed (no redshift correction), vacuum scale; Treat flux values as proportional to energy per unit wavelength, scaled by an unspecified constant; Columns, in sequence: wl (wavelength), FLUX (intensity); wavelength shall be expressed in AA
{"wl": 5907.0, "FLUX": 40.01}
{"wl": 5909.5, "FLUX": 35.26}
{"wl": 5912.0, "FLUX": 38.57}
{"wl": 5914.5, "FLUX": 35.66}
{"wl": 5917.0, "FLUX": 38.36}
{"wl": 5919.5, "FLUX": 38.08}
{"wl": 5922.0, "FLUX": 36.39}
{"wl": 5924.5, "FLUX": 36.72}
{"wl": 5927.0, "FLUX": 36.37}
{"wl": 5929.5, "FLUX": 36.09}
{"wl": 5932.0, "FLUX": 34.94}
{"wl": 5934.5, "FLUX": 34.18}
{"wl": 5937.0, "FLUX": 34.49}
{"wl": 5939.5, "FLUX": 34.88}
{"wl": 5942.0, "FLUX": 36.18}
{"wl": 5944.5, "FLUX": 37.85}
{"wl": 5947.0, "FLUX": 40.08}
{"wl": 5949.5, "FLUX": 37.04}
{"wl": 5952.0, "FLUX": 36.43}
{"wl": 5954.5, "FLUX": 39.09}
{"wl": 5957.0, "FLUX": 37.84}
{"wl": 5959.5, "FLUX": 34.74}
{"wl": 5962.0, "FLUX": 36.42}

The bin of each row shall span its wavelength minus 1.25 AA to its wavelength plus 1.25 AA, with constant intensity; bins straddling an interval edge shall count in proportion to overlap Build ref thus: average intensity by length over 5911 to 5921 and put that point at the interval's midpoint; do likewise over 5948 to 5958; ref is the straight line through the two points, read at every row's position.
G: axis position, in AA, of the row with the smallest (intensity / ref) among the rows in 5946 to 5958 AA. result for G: 5952.0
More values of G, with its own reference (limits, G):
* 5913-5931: 5914.5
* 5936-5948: 5937.0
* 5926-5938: 5934.5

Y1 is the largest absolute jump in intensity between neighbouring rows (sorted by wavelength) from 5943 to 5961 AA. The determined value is 3.1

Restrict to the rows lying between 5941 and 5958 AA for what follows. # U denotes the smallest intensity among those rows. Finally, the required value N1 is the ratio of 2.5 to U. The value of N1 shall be 0.0691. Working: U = 36.18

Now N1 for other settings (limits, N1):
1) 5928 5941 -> 0.0731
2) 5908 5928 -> 0.0709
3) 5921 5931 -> 0.0693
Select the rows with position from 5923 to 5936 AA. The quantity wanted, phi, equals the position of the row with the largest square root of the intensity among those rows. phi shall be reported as 5924.5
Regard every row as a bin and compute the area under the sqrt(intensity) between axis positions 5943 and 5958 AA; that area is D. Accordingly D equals 92.5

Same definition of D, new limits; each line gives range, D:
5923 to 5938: 89.4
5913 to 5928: 91.2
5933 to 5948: 90.2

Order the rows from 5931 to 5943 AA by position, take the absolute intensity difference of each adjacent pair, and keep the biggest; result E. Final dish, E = 1.3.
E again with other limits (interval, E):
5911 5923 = 2.9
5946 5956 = 3.0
